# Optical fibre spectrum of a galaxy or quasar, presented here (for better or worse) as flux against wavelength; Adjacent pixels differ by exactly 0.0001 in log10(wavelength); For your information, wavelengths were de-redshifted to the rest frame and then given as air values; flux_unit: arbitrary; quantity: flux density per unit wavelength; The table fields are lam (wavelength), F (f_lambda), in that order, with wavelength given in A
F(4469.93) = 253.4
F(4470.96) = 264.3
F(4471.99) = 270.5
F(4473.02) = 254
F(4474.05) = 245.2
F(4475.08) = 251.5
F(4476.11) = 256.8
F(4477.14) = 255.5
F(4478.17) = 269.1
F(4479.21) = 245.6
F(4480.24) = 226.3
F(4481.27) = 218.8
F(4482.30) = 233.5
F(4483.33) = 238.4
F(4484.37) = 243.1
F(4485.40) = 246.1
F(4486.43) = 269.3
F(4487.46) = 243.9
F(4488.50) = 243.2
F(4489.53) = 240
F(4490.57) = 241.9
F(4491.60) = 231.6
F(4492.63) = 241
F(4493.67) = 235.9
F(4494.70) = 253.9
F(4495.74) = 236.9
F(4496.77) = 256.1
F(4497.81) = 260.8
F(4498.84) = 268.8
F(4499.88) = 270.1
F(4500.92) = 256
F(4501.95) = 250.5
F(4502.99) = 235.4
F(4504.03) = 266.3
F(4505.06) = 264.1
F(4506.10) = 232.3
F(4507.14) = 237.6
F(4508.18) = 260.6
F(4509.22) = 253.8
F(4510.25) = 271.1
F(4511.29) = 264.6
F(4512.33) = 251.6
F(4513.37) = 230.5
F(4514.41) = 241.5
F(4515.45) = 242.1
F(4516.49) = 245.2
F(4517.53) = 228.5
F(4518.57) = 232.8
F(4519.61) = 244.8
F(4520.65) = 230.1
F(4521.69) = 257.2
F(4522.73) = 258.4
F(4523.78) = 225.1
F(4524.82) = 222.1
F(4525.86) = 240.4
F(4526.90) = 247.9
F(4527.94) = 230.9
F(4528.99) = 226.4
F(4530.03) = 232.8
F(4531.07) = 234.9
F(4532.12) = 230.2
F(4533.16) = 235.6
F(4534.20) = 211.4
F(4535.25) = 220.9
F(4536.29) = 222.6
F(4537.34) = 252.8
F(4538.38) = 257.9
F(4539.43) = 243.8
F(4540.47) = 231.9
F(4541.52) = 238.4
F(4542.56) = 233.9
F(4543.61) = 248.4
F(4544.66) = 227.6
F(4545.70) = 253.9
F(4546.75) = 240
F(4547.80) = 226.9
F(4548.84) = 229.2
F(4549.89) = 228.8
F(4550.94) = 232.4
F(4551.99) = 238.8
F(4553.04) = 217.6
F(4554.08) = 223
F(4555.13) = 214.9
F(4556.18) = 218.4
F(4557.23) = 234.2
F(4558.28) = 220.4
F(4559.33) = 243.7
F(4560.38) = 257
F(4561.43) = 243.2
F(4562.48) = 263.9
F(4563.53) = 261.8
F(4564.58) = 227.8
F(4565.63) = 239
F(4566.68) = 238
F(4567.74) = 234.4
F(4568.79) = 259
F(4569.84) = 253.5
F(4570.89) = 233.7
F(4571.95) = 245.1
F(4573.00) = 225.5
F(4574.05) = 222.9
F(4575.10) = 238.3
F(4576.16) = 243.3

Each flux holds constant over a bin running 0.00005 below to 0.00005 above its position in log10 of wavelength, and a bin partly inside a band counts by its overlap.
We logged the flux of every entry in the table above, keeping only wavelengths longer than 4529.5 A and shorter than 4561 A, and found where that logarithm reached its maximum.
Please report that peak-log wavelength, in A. 4538.38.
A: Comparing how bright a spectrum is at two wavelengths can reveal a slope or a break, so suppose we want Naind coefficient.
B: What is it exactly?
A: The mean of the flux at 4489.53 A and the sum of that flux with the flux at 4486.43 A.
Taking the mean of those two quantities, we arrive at 375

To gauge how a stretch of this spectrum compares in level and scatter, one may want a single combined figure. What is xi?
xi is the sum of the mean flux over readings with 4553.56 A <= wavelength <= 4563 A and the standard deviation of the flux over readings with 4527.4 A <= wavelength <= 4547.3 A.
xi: 247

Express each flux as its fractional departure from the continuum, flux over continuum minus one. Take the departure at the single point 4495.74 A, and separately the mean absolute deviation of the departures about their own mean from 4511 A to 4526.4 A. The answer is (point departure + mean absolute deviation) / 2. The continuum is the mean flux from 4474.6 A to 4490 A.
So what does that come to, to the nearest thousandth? 0.004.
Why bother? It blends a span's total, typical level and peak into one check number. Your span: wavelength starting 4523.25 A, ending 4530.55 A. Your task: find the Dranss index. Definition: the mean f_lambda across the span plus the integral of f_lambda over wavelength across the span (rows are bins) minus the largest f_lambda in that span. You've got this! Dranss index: 1679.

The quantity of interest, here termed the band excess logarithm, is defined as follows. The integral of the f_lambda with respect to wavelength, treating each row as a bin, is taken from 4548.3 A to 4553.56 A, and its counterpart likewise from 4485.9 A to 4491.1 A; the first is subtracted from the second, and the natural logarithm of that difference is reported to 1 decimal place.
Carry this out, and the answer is 4.4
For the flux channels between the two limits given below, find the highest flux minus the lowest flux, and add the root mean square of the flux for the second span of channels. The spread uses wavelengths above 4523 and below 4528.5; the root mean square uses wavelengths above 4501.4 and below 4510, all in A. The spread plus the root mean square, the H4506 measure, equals 276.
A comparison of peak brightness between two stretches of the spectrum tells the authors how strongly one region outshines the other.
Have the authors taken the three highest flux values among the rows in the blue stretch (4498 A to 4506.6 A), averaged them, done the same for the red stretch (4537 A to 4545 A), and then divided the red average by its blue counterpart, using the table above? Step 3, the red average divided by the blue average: 0.94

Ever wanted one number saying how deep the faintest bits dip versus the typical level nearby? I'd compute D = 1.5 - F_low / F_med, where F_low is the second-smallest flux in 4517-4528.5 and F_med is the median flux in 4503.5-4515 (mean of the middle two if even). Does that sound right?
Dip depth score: 0.61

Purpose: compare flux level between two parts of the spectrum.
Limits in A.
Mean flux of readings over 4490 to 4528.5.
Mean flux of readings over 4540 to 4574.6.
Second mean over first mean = 0.960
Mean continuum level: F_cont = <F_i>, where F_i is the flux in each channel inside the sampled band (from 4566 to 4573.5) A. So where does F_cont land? 241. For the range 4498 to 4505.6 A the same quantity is 259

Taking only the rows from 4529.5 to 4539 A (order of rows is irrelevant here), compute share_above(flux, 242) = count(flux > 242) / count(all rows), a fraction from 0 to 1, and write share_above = 0.22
